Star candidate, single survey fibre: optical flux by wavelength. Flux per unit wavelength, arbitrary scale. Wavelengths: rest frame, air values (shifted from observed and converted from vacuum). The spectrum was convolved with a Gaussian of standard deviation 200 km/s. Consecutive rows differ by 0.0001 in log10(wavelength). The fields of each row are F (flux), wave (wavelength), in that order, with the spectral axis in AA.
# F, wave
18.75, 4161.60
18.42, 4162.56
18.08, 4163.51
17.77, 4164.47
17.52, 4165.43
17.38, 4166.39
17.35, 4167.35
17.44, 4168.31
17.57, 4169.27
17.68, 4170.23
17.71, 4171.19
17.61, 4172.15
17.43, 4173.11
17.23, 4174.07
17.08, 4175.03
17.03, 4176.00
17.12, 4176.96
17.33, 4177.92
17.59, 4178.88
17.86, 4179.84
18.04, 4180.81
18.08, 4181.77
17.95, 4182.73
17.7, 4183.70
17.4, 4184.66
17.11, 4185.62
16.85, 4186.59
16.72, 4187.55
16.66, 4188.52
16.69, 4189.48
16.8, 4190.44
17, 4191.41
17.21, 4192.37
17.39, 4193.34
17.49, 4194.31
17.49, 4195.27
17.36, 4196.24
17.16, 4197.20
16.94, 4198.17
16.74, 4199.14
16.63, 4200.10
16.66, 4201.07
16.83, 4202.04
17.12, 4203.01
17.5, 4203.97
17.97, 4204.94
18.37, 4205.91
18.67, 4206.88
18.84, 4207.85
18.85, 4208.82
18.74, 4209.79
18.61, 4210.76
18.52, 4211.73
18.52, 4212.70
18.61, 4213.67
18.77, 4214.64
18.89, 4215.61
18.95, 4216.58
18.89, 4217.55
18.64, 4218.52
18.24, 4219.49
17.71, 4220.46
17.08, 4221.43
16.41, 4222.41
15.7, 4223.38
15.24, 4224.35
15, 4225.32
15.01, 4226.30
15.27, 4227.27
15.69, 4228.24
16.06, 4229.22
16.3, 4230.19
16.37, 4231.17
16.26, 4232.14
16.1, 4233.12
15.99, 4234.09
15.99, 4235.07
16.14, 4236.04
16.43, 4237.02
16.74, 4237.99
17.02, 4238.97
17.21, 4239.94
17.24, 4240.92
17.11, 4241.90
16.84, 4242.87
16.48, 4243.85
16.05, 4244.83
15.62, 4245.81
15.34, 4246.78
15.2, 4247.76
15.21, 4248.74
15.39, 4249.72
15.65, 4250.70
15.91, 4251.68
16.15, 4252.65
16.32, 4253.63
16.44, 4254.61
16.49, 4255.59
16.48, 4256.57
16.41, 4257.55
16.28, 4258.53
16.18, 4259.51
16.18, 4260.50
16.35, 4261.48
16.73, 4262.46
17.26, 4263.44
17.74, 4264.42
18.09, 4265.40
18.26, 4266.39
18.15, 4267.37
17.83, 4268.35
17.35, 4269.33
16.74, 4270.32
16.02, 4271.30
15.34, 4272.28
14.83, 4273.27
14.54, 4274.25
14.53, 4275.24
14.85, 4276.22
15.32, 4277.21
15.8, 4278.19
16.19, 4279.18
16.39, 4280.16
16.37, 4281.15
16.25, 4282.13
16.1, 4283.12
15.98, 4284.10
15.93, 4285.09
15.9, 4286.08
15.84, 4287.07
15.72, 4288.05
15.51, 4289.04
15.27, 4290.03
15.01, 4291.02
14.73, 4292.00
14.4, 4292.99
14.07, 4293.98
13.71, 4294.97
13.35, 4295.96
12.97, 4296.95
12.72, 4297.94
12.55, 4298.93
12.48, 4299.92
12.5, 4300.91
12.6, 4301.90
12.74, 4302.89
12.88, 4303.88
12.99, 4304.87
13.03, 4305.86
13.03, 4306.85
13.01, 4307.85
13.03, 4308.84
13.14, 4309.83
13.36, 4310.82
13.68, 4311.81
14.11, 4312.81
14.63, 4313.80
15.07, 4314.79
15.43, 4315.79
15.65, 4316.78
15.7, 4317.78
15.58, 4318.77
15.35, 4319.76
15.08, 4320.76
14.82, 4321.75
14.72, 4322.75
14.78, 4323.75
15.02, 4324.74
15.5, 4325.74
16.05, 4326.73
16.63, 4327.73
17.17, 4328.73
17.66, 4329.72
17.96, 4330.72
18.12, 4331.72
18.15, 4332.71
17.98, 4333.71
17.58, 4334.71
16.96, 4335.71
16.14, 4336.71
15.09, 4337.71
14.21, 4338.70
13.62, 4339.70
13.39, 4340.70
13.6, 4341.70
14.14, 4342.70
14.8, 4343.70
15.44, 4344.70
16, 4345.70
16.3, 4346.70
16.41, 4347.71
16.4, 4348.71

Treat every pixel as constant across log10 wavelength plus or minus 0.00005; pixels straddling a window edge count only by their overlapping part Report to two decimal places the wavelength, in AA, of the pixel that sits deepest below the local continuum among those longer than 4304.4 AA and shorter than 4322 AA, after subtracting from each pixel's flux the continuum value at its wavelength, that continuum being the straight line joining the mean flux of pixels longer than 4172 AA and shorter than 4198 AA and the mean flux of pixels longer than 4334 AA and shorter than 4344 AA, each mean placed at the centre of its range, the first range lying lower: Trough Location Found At 4304.87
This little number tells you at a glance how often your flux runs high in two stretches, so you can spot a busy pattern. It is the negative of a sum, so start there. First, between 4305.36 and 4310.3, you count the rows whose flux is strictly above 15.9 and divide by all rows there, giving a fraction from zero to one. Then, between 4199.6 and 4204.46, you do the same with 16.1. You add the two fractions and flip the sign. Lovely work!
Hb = -1.0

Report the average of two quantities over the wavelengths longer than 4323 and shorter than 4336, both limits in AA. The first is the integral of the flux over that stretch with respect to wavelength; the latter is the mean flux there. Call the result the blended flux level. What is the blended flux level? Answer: 118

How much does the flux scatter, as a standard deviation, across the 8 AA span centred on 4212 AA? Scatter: 0.1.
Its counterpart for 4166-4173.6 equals 0.1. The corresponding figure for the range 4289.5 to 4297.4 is 0.8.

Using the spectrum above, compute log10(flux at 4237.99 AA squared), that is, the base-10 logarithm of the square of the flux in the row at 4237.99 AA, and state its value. 2.45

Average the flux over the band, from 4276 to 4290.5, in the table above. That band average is 15.8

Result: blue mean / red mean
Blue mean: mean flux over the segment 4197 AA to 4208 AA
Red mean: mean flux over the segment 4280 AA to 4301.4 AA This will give 1.19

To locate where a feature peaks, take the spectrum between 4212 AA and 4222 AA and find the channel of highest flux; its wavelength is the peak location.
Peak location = 4216.58 AA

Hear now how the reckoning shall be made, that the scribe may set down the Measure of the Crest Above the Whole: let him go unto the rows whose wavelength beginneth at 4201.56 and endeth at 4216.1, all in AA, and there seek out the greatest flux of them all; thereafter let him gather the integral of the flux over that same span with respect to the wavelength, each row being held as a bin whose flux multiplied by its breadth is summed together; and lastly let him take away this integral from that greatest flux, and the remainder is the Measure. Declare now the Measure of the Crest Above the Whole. -247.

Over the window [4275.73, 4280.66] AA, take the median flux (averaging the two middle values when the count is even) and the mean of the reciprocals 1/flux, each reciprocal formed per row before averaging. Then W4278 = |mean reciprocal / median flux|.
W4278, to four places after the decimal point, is 0.0040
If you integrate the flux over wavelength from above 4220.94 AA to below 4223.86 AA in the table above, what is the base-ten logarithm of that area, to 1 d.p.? 1.7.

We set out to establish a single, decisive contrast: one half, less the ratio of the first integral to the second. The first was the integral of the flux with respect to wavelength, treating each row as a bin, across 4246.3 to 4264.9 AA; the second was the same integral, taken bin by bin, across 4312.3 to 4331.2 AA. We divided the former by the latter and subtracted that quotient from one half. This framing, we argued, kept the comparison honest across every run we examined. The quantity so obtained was -0.52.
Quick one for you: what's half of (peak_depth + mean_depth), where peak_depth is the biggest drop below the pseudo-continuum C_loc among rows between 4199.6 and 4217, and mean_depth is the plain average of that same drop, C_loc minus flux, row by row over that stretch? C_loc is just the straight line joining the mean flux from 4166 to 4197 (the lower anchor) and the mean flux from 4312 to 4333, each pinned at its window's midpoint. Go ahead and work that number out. -0.29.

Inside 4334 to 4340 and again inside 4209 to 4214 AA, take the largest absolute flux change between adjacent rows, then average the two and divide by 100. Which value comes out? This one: 0.0059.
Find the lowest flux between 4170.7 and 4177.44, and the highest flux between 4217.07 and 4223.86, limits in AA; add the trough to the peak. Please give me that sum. 36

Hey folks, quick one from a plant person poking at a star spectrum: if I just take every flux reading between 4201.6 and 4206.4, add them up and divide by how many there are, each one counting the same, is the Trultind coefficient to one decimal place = 17.6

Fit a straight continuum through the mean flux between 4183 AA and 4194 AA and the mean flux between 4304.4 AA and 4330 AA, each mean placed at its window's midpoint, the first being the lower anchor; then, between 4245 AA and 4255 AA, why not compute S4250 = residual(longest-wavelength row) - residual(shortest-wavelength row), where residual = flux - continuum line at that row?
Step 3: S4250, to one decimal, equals 1.0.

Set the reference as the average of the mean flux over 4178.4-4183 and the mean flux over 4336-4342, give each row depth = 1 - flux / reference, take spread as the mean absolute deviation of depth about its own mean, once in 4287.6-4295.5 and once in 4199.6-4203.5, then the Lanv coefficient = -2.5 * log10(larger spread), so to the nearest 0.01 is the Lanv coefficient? 3.62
